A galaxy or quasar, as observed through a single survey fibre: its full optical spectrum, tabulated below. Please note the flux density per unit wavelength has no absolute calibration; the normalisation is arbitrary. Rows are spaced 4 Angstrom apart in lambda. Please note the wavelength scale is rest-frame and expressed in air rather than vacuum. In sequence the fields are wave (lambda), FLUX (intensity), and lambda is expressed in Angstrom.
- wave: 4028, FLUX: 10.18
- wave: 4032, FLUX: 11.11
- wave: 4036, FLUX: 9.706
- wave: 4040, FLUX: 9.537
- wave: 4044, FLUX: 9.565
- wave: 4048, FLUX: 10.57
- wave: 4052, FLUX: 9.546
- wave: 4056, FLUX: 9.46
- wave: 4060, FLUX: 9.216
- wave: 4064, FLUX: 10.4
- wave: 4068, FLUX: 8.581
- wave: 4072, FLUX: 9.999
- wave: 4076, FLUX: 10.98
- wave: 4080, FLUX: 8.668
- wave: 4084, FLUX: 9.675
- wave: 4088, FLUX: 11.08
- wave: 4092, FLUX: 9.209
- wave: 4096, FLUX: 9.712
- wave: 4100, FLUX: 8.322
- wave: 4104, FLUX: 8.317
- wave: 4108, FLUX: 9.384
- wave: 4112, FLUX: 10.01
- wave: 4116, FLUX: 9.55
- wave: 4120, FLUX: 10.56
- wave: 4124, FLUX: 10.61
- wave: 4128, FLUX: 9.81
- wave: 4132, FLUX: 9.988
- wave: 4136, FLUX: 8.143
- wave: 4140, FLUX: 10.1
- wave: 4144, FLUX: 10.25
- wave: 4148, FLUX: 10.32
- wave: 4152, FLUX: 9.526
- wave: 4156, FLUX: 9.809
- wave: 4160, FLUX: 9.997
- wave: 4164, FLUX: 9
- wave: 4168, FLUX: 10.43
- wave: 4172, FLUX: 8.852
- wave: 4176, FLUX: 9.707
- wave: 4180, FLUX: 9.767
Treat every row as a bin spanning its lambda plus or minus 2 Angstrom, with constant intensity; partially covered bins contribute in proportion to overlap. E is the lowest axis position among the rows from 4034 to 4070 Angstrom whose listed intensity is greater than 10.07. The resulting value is 4048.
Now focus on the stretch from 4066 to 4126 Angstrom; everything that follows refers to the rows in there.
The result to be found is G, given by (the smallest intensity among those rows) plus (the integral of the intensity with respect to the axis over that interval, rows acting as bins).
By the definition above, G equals 587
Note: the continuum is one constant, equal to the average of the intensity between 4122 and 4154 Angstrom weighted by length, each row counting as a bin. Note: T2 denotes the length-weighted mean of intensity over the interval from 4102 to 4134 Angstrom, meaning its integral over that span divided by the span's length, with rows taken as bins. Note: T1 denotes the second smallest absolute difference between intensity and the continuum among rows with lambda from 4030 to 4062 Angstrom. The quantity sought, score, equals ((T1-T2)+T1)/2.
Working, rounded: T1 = 0.278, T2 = 9.78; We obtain -4.61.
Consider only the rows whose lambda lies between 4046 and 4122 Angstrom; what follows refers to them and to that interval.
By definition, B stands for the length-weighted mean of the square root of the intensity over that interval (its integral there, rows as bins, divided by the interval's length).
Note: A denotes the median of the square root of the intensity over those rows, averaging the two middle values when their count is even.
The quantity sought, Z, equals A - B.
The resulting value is -0.012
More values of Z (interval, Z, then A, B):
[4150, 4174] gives 0.012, 3.11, 3.10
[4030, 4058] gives -0.057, 3.09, 3.15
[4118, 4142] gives 0.031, 3.17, 3.14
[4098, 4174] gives 0.031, 3.13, 3.10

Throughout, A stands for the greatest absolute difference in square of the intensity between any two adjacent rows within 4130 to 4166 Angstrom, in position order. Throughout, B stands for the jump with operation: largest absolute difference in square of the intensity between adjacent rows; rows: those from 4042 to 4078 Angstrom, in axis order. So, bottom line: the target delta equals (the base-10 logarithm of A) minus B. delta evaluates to -33.0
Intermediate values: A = 36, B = 34.5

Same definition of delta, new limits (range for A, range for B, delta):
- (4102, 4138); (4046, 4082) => -43.9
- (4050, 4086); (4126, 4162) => -34.0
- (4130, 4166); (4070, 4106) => -43.9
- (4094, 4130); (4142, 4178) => -29.0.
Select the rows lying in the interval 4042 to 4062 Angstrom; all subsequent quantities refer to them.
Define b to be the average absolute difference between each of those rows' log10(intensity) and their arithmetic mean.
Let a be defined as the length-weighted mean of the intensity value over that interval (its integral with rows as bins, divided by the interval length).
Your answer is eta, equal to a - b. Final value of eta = 9.7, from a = 9.7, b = 0.016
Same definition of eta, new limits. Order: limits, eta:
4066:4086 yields 9.5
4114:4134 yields 10.1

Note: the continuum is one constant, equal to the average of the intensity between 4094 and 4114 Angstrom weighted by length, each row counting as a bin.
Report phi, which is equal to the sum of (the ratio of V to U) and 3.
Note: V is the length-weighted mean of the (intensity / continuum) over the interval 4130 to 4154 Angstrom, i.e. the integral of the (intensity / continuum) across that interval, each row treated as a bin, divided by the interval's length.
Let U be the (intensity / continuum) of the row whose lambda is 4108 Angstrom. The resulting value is 4.04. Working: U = 1.03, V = 1.06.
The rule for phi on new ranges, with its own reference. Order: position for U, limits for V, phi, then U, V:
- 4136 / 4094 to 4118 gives 4.13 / 0.89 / 1.01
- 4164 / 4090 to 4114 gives 4.02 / 0.98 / 1.00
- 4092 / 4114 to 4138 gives 4.06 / 1.01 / 1.07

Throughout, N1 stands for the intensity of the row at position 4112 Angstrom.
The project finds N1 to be 10.01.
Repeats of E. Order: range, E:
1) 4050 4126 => 4064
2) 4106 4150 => 4120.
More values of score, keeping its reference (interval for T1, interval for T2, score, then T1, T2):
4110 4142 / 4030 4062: -4.77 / 0.145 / 9.84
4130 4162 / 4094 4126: -4.63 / 0.145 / 9.56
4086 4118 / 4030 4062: -4.75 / 0.167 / 9.84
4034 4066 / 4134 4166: -4.54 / 0.278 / 9.64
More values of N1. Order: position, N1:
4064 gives 10.4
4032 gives 11.11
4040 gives 9.537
